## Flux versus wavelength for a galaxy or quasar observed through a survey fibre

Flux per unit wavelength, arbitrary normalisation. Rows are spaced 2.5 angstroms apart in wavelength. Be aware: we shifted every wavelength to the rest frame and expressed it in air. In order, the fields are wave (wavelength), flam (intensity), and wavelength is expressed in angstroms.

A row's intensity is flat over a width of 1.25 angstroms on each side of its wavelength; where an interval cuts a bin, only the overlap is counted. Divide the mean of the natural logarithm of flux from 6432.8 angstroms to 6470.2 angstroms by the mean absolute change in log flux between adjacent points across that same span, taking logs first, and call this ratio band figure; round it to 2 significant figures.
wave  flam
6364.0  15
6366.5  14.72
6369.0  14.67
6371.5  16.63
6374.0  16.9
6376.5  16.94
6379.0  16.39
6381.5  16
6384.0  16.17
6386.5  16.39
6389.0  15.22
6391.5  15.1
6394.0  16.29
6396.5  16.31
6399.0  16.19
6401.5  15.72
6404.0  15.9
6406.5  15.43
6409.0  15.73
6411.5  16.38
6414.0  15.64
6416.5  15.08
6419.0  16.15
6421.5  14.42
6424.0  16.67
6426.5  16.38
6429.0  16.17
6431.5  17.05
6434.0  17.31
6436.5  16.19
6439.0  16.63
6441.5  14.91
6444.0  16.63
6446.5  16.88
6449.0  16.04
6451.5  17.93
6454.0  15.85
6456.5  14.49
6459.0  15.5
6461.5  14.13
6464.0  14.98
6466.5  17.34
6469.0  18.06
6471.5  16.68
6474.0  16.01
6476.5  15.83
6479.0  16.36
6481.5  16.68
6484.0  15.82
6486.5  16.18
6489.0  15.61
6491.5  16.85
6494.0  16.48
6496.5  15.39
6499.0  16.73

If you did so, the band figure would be 35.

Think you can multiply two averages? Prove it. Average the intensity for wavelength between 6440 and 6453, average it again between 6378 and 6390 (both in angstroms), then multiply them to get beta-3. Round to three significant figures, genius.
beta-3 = 264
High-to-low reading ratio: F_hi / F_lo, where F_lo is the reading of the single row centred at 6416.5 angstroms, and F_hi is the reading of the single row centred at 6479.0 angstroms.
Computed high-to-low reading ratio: 1.08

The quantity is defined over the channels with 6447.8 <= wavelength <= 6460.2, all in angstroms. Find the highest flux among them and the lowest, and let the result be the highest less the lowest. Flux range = 3.4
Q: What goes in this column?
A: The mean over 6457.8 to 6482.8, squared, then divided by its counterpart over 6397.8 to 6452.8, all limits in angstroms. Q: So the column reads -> 16.16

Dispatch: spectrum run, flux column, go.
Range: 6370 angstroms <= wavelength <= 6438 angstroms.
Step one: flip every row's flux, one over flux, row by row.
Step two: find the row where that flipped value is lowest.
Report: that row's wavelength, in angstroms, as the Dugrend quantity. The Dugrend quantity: 6434.0 angstroms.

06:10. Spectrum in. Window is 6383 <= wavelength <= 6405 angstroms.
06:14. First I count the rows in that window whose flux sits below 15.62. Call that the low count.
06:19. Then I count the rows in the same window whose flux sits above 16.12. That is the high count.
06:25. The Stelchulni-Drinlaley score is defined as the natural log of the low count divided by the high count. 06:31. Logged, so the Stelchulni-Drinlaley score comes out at -0.9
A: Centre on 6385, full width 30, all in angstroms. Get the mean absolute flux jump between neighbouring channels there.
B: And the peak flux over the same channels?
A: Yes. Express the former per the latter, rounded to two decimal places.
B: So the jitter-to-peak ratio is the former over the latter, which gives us 0.02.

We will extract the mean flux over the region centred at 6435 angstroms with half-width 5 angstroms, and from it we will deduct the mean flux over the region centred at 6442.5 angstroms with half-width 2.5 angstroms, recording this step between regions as 1.0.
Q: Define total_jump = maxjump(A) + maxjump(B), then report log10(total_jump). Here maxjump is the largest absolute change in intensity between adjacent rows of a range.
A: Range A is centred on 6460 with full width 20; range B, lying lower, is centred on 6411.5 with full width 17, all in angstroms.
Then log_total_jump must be 0.54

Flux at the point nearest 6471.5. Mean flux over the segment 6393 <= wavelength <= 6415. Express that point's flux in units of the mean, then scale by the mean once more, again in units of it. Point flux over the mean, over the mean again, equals 0.066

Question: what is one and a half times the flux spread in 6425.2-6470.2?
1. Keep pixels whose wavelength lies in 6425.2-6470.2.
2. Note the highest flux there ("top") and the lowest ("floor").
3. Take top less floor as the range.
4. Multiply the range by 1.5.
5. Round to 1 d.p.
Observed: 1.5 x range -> 5.9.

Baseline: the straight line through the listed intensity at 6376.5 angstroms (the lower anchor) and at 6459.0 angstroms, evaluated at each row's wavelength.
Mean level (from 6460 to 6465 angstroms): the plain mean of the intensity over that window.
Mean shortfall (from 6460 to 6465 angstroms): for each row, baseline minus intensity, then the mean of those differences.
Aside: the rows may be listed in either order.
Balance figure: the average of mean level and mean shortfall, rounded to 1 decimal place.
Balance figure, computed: 7.7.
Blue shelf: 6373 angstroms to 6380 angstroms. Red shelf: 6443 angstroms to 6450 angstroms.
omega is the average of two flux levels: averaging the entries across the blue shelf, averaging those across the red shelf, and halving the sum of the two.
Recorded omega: 16.6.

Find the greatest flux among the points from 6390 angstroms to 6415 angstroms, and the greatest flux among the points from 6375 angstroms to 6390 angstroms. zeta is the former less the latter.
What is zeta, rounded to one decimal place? -0.6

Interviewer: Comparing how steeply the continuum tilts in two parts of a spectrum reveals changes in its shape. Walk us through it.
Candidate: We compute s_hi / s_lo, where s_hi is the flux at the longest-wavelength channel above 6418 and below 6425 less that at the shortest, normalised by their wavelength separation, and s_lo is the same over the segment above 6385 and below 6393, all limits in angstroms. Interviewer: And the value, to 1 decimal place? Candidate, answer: -0.4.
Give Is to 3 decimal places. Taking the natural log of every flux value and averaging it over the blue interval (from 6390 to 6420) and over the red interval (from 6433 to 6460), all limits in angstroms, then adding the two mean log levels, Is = 5.545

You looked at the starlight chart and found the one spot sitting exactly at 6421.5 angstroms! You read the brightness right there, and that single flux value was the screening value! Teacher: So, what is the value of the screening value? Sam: 14.42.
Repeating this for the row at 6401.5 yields 15.72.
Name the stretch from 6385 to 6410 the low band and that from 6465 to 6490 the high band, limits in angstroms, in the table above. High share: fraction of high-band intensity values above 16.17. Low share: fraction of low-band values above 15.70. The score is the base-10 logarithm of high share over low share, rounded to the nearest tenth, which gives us -0.1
